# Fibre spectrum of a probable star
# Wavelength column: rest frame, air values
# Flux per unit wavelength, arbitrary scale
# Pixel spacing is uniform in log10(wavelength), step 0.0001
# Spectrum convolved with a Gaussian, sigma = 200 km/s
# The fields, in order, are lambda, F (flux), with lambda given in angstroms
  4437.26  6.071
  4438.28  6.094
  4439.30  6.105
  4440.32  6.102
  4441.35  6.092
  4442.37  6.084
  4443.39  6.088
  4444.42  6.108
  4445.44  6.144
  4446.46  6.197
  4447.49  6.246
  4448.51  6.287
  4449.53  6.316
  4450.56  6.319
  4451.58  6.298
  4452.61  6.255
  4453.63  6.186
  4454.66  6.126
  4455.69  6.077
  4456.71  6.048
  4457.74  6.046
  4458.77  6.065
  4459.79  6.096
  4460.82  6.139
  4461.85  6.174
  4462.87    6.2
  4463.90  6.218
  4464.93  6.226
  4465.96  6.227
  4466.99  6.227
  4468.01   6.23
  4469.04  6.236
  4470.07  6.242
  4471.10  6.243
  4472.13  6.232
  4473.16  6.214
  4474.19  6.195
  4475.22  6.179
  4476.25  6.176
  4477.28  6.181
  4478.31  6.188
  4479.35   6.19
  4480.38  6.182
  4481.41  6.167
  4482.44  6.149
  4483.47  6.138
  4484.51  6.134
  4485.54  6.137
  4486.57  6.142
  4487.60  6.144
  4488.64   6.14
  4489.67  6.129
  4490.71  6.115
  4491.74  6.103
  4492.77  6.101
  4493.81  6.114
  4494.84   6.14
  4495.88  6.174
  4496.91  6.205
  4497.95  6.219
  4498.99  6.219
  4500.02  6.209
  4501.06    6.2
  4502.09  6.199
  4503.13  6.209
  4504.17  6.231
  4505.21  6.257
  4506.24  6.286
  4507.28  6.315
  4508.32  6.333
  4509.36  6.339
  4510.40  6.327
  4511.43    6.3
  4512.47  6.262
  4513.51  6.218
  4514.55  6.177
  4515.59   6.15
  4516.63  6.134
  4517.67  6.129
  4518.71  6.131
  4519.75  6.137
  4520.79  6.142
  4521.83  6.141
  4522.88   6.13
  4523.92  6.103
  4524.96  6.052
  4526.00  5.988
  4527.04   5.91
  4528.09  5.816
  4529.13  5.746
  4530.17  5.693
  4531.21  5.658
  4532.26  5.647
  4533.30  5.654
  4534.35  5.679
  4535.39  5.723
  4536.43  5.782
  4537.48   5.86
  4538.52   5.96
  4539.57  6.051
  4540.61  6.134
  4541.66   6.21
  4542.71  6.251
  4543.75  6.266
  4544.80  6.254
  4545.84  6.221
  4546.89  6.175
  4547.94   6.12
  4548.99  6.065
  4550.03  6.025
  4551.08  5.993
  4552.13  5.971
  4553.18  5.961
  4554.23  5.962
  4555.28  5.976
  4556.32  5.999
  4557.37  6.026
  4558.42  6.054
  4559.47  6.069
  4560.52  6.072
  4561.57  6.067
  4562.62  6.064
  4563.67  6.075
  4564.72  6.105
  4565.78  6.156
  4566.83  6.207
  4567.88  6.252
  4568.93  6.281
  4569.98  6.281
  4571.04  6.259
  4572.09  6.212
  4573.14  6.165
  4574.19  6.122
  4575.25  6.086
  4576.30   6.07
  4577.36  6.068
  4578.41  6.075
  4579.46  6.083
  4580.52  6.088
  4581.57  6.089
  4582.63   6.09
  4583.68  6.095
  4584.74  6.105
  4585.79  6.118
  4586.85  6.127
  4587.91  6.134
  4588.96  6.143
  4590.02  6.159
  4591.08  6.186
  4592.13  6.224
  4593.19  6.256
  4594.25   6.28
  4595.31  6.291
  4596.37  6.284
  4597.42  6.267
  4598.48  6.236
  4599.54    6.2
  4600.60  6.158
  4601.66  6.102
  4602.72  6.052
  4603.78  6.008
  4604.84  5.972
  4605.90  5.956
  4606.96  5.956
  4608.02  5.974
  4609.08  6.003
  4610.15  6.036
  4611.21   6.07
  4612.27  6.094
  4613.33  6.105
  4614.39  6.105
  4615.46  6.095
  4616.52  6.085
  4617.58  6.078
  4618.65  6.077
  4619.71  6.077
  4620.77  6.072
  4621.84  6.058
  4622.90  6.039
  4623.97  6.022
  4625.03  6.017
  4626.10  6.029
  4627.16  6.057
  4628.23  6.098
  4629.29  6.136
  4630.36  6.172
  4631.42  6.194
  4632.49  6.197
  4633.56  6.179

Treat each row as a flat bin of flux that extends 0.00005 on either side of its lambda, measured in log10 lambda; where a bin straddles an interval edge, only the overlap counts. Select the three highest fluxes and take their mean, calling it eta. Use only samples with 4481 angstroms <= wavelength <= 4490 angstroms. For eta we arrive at 6.15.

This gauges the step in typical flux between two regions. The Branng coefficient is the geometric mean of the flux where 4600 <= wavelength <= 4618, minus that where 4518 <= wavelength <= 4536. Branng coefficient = 0.15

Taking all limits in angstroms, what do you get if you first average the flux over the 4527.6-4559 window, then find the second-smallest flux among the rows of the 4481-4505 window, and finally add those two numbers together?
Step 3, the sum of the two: 12.1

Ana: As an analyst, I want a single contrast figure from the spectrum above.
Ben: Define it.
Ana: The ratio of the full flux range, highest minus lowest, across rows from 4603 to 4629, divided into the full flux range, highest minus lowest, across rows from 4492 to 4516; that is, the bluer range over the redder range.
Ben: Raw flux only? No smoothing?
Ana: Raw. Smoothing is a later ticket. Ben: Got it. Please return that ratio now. 1.6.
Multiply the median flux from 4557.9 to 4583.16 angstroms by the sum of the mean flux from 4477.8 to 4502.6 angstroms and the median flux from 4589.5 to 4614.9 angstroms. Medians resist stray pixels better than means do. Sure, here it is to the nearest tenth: 74.7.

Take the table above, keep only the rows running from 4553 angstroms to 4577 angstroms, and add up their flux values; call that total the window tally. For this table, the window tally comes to 141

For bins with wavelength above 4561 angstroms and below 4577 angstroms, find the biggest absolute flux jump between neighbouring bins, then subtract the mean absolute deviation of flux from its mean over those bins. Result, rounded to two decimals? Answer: -0.02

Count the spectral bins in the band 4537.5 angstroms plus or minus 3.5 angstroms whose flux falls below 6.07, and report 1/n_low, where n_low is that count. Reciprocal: 0.17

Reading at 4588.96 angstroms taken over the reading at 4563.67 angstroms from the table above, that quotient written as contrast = 1.01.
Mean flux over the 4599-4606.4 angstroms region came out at 6.06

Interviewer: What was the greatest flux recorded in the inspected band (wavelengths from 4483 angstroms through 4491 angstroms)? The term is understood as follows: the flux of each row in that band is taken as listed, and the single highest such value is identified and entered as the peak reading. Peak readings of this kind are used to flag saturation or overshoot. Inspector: 6.144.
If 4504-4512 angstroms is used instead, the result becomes 6.339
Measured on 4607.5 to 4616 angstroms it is 6.105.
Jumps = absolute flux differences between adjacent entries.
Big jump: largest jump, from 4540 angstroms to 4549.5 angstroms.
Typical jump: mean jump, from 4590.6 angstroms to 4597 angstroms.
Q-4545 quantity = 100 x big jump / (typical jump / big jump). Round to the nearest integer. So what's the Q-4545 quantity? 26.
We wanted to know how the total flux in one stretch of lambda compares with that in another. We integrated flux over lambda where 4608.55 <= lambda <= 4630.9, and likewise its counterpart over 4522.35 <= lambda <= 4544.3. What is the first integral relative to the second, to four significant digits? 1.045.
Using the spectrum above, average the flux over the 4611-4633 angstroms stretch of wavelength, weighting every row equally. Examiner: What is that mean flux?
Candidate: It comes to 6.09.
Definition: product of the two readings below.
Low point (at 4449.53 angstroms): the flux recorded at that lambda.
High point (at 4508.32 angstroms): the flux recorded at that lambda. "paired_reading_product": 40.0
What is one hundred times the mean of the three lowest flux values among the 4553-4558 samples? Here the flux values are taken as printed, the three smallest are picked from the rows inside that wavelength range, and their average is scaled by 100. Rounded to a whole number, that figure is 597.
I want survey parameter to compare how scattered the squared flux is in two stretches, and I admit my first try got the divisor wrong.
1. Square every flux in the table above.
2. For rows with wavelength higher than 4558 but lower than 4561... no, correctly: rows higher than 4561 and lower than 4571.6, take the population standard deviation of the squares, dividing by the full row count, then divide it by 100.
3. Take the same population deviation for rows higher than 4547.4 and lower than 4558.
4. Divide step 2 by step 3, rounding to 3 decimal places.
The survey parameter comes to 0.018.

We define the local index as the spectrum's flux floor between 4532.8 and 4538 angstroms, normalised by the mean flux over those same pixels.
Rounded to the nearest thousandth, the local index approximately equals 0.985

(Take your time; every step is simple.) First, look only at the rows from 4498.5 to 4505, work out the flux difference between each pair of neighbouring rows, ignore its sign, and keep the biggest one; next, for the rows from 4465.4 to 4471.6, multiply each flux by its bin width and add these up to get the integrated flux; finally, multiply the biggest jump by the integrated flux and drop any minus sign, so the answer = 0.85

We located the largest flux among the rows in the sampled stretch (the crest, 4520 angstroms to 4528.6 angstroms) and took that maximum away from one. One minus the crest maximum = -5.142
